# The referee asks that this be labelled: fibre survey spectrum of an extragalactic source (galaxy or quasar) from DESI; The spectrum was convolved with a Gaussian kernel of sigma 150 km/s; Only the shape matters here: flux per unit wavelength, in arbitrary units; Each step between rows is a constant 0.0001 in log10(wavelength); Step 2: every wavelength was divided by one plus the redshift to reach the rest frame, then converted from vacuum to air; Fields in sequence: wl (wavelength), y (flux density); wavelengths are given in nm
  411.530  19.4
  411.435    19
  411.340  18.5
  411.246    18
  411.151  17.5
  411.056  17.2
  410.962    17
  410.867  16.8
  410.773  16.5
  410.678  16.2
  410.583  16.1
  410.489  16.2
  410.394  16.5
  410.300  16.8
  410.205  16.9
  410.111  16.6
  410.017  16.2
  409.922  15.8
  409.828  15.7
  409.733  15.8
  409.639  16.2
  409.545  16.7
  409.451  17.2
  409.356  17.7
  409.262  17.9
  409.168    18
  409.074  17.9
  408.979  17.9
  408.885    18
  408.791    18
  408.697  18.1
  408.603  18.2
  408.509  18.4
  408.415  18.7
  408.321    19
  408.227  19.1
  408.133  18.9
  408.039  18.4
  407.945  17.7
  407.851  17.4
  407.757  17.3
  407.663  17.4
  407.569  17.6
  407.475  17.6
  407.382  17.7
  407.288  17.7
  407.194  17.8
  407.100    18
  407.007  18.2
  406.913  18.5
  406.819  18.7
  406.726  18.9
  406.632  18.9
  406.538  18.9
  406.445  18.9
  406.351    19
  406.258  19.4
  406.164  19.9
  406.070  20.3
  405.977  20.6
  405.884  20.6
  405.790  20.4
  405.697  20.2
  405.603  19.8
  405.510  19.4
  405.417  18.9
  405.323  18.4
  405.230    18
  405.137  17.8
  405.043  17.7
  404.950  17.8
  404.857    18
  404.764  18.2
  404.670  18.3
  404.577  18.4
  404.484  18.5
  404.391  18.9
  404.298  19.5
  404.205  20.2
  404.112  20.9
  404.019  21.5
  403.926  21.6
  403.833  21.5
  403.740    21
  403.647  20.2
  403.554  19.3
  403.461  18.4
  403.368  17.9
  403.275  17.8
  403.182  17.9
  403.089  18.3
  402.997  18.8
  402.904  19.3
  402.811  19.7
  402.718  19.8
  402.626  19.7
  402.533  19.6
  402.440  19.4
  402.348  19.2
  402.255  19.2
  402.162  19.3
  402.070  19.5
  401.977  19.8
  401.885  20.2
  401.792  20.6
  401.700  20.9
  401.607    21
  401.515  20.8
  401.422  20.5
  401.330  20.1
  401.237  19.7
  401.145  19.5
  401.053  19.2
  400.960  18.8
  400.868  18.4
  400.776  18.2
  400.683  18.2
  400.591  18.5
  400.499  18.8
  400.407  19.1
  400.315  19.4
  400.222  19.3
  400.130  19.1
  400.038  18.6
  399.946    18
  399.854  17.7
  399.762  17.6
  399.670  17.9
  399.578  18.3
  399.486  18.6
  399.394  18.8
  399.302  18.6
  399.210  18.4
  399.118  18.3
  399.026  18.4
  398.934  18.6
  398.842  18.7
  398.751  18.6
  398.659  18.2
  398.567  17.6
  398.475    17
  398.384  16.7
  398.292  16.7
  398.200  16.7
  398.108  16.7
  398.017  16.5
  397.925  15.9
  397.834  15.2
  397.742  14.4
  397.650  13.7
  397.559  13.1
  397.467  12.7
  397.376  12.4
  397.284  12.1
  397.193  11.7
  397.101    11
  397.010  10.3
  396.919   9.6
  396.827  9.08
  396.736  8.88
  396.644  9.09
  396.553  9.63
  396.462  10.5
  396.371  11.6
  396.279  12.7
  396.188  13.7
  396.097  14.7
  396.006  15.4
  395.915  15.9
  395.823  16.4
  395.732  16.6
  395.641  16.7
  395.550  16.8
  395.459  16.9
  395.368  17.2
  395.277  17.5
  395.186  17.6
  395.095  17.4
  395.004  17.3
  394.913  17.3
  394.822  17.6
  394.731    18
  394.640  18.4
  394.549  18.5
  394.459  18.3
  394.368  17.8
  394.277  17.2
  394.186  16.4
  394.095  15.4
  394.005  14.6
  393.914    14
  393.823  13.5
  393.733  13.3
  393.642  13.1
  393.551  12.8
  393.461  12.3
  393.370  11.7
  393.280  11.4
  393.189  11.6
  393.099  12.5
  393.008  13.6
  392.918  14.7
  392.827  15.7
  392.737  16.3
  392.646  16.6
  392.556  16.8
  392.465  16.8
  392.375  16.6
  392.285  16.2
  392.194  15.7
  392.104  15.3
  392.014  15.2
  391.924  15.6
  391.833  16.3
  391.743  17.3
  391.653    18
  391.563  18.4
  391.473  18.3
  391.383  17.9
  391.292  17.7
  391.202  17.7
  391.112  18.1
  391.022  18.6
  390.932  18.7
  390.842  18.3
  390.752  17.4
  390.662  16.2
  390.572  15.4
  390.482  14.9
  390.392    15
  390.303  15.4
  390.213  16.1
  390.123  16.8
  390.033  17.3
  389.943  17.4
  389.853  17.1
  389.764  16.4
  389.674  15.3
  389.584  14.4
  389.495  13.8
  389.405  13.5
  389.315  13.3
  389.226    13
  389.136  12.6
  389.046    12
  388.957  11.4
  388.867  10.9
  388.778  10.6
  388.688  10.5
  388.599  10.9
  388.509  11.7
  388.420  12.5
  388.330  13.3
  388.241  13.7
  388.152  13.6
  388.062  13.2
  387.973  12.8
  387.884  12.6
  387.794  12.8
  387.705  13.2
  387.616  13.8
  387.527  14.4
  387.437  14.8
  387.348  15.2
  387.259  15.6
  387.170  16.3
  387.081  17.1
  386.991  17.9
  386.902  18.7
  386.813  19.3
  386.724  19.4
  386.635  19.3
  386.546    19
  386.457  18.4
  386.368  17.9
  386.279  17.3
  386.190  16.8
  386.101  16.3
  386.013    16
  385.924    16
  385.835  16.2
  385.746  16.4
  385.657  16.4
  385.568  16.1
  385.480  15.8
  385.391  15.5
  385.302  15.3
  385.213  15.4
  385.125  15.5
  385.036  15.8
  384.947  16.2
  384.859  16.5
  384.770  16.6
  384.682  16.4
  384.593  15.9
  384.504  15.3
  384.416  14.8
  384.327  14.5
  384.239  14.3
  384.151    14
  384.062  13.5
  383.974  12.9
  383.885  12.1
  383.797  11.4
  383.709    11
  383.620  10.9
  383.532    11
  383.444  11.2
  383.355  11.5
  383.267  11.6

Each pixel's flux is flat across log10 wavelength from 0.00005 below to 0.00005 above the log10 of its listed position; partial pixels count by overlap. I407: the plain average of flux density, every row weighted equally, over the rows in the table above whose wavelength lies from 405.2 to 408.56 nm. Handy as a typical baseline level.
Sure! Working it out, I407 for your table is 18.7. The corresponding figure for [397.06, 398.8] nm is 15.1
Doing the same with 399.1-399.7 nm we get 18.4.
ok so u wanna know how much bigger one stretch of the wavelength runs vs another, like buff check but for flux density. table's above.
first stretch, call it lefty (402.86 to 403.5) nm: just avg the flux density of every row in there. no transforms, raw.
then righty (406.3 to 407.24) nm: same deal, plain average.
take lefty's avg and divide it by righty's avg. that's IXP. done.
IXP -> 0.99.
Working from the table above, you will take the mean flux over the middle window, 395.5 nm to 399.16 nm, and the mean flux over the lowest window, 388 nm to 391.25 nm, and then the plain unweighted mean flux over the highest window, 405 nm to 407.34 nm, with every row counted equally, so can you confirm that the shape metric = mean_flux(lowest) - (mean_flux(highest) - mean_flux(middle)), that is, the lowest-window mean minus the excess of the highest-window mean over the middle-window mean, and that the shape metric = 10.1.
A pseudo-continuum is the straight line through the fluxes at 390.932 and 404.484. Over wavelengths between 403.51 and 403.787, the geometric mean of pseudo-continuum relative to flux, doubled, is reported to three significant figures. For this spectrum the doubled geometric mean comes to 1.84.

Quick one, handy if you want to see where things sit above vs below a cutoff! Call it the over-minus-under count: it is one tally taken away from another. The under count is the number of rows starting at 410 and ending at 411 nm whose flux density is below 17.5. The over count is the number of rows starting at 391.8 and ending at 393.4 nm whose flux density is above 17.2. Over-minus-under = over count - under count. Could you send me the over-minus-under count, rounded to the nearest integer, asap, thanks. -11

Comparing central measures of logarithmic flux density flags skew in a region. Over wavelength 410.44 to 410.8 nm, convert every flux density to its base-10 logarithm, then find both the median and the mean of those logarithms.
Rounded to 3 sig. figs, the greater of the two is 1.21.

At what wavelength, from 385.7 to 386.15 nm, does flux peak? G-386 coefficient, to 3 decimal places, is 385.746 nm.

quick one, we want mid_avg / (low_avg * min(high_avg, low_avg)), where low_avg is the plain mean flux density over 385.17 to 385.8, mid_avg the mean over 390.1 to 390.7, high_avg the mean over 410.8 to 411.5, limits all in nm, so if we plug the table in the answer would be 0.062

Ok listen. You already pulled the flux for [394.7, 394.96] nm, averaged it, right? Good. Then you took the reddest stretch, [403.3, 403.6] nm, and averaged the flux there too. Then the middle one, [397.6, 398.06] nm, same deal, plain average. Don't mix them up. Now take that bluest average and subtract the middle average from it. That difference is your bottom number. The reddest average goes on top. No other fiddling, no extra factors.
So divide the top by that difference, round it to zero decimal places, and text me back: 7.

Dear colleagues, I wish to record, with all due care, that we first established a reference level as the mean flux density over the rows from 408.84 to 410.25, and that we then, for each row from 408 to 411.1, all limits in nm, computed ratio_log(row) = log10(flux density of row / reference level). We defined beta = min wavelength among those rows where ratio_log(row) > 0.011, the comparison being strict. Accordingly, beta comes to 408.039 nm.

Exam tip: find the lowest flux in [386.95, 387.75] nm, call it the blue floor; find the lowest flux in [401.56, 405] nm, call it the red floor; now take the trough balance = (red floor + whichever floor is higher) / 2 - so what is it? 18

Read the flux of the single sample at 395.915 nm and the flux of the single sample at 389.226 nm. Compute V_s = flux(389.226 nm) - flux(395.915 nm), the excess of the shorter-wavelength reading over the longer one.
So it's -2.9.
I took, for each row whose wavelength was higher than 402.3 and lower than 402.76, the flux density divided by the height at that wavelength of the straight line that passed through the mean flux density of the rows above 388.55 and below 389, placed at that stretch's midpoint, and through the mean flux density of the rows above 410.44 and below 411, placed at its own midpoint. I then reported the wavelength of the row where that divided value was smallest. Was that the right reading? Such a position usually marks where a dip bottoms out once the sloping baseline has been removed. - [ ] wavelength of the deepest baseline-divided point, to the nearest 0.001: 402.348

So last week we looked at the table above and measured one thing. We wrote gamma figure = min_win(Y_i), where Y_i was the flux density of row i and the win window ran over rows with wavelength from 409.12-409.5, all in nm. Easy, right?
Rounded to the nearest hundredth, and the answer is 17.20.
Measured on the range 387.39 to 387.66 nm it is 13.80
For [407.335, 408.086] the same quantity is 17.30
